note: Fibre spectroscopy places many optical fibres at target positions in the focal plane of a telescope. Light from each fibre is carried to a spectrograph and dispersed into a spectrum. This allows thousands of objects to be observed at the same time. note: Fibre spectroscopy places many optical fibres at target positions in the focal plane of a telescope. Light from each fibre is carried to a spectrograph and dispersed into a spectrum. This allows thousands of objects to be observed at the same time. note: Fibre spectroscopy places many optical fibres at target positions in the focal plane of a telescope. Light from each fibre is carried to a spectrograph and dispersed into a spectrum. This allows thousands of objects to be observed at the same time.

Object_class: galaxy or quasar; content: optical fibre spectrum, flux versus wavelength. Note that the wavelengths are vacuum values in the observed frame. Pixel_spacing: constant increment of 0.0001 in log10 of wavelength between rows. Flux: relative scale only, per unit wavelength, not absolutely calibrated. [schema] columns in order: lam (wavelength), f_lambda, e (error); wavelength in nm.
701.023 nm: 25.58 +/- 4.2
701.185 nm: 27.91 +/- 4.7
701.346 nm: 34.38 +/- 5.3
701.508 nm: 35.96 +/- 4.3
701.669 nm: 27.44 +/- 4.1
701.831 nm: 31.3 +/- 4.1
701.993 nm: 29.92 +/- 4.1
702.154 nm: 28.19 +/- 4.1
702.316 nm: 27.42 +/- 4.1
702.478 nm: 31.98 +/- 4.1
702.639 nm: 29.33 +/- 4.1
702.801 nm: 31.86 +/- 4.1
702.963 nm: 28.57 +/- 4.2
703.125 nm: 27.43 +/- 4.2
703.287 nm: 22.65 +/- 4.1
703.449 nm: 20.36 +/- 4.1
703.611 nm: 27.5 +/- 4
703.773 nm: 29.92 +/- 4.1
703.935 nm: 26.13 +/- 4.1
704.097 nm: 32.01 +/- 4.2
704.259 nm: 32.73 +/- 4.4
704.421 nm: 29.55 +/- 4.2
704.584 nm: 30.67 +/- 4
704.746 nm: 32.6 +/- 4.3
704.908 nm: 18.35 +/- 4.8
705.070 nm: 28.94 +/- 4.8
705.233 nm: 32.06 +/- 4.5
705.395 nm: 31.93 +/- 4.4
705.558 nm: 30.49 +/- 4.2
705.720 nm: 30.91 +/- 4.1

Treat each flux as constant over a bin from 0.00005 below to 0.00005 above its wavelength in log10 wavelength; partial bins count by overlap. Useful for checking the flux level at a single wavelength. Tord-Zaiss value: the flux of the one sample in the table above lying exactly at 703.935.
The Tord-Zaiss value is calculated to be 26.13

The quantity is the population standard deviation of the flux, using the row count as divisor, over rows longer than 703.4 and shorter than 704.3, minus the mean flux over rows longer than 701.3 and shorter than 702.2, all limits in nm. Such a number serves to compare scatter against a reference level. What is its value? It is -27.0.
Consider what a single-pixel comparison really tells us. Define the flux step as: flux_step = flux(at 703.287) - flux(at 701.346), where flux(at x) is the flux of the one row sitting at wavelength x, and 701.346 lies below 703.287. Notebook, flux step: -12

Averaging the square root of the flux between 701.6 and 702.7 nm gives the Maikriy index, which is 5.42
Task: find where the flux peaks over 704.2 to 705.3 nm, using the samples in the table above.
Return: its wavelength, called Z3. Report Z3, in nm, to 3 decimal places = 704.259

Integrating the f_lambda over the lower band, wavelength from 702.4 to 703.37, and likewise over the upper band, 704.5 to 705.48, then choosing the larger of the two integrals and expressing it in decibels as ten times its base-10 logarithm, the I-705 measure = 14.5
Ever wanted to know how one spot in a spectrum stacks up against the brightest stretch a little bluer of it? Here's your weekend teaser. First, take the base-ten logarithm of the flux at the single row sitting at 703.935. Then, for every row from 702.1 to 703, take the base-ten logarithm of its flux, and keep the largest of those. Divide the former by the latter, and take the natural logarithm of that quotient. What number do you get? -0.060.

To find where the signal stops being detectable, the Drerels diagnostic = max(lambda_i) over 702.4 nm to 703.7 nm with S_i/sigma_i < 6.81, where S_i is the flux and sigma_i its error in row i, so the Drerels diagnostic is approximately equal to 703.449 nm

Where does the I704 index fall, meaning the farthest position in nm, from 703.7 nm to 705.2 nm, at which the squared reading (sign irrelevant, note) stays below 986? 705.070 nm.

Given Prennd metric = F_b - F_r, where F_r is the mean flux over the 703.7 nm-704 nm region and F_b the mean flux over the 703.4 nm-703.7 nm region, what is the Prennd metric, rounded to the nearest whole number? -4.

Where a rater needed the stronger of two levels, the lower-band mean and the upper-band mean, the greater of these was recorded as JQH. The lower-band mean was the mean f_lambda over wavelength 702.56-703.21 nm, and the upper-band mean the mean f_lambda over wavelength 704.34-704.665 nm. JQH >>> 30.1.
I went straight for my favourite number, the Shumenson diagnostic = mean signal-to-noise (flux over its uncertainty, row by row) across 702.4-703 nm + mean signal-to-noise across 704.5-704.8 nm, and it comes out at 15.0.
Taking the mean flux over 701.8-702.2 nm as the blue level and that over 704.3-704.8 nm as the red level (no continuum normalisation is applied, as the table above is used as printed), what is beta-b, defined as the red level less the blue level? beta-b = 1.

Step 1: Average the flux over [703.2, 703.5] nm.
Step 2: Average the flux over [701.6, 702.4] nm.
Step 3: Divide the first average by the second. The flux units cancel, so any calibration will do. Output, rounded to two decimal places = 0.75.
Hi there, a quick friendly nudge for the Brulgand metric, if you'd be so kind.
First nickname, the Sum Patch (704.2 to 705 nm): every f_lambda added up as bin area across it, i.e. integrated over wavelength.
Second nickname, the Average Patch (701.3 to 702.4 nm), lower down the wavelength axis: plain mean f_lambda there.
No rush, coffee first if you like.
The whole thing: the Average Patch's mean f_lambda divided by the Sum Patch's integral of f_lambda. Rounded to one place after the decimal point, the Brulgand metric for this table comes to 1.3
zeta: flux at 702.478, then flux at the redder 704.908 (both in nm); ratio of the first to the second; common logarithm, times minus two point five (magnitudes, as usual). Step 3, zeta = -0.60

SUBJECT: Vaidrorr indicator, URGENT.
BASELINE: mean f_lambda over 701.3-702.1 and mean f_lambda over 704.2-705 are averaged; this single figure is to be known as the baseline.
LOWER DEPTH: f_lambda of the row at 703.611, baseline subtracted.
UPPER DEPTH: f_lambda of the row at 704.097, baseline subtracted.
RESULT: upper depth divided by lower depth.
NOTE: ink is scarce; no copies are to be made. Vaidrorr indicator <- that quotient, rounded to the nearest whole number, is -1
